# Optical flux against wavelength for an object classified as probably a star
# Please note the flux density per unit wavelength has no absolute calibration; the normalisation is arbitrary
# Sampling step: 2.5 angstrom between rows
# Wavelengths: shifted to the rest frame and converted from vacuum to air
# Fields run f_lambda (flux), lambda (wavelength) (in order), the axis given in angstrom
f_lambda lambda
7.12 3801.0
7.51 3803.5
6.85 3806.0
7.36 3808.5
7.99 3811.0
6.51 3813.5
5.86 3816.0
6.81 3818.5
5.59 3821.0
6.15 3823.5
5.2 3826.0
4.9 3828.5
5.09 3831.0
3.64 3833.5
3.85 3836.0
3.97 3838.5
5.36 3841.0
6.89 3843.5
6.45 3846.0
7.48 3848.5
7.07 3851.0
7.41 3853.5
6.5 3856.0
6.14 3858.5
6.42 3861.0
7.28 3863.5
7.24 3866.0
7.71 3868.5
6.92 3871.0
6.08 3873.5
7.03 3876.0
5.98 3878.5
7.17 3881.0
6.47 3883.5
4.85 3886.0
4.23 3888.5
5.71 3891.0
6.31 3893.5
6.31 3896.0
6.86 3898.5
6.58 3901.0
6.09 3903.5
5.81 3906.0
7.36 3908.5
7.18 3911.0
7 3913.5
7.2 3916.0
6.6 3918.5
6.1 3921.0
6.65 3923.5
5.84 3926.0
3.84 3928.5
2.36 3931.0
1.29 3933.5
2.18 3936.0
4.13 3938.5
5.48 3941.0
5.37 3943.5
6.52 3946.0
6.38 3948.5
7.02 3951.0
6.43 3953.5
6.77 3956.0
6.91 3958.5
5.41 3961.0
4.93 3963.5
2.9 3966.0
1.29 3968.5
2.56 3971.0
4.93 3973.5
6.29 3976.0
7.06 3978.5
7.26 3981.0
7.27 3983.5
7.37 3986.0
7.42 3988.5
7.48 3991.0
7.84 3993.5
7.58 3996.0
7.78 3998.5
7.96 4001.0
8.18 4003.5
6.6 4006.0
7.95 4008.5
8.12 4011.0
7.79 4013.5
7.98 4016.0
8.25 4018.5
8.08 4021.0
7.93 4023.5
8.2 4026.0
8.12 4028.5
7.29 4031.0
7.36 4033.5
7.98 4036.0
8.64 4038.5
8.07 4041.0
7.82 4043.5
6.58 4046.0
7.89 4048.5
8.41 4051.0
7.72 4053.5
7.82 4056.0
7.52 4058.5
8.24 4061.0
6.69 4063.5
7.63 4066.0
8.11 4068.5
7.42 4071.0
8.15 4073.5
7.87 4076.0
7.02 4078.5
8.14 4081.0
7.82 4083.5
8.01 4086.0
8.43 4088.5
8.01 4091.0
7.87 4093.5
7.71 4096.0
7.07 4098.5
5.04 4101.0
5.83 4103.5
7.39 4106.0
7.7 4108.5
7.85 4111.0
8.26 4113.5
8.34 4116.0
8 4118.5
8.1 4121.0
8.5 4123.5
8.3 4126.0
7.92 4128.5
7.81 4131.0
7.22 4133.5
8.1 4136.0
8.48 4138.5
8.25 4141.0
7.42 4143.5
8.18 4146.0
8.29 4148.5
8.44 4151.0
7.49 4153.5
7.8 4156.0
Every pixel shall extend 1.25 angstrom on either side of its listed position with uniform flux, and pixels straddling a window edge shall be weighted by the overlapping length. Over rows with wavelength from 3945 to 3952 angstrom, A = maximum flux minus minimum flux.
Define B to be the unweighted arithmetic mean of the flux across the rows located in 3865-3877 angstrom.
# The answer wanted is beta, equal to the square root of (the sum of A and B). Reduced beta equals 2.8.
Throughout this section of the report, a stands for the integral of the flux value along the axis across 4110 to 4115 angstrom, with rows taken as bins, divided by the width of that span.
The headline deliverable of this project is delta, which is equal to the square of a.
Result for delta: 65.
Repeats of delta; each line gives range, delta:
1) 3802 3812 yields 55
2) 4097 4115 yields 50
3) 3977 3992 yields 53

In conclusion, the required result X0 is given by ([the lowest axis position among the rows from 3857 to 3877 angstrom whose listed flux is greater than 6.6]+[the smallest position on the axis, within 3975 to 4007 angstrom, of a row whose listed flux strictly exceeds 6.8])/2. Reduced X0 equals 3921.0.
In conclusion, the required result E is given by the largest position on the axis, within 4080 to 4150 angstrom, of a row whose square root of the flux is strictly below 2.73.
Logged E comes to 4143.5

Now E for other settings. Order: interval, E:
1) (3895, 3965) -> 3963.5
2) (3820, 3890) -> 3888.5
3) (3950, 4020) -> 4006.0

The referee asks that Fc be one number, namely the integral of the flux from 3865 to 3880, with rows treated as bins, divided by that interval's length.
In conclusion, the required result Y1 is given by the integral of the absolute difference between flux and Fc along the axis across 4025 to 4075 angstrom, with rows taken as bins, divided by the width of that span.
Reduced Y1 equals 1.0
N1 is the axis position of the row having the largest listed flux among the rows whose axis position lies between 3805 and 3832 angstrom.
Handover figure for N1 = 3811.0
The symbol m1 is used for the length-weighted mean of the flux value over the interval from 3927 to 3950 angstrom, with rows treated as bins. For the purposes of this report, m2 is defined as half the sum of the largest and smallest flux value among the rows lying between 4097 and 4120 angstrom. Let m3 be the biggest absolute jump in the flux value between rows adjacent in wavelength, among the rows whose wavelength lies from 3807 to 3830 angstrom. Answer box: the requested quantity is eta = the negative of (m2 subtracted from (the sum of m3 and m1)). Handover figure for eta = 1.0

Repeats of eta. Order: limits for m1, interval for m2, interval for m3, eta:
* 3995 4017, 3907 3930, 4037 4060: -3.5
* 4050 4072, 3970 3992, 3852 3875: -3.6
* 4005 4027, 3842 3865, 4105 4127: -1.5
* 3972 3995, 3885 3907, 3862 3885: -2.6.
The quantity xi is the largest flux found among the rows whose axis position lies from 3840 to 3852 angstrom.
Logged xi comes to 7.48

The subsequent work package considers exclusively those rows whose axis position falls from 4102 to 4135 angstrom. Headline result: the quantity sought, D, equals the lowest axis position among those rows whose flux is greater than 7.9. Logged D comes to 4113.5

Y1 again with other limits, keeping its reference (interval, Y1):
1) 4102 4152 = 1.2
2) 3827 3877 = 1.0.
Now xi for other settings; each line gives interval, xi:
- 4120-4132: 8.5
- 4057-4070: 8.24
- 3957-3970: 6.91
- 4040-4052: 8.41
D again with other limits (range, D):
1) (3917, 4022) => 4001.0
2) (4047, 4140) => 4051.0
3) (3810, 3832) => 3811.0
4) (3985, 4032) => 4001.0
